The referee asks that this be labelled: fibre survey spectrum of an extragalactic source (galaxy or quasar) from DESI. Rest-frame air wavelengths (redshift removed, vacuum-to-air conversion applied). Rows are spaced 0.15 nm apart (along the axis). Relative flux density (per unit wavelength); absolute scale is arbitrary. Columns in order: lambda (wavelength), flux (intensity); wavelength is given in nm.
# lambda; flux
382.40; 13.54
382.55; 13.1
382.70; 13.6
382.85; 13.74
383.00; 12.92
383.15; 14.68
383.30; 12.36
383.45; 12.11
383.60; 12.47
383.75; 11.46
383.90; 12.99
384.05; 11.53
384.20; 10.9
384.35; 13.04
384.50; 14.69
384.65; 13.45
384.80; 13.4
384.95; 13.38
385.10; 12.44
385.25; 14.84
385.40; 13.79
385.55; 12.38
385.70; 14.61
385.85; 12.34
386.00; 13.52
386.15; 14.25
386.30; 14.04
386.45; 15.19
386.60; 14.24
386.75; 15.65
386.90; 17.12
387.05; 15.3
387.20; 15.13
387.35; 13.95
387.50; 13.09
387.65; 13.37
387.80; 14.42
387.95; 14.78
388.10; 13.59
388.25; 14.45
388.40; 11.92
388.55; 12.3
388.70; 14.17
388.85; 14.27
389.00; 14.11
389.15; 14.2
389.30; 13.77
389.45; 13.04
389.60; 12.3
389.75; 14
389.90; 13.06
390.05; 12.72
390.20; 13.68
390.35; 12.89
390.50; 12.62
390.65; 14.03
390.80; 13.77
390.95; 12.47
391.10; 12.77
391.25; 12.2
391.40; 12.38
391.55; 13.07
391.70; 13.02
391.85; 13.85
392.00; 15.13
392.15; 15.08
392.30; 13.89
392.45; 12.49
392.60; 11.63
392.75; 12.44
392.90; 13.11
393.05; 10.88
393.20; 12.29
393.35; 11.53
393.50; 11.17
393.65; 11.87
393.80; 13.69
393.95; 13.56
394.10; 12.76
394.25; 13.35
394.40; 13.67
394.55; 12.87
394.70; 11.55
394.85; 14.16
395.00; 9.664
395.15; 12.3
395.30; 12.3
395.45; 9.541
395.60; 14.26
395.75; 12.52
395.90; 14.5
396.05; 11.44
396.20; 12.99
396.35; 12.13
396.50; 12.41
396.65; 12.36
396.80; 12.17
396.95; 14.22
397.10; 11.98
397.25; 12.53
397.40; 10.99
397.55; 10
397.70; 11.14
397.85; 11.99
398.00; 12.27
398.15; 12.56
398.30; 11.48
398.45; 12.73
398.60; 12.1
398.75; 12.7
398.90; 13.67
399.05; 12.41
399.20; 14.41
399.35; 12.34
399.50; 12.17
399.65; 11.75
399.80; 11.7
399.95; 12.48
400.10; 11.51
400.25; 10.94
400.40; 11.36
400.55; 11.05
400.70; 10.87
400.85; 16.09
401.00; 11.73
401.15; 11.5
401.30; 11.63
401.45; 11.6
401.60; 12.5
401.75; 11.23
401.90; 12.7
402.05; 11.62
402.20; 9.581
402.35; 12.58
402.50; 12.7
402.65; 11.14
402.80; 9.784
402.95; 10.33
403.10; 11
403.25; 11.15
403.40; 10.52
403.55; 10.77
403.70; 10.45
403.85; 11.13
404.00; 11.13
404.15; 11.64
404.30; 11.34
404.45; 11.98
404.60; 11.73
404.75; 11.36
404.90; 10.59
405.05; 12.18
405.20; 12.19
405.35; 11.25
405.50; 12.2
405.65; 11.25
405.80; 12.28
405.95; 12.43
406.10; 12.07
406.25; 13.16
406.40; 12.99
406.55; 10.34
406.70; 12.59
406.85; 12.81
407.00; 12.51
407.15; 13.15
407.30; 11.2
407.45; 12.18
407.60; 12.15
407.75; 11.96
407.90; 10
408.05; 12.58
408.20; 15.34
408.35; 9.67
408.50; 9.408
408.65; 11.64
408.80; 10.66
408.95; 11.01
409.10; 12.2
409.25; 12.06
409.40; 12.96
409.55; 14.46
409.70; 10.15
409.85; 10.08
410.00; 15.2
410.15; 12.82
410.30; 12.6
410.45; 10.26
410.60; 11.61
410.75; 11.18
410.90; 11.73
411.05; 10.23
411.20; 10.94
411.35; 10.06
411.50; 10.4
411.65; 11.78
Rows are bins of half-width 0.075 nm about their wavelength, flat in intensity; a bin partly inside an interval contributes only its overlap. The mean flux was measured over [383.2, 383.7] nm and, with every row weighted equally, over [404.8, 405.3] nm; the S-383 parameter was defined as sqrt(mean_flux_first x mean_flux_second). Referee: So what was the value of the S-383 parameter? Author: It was 12.0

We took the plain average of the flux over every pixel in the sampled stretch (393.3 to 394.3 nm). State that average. 12.6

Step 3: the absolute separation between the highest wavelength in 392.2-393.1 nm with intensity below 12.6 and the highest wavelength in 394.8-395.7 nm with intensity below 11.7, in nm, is 2.40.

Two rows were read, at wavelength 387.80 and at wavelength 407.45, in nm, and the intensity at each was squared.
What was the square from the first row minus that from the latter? 60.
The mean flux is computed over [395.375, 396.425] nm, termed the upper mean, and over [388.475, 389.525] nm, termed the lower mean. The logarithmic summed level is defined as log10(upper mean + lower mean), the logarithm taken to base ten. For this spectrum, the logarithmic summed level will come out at 1.42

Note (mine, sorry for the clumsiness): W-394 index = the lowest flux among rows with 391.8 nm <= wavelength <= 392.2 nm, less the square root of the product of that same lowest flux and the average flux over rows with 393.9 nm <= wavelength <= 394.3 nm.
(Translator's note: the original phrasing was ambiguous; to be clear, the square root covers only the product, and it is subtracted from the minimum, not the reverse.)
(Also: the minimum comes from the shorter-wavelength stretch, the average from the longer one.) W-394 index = 0.3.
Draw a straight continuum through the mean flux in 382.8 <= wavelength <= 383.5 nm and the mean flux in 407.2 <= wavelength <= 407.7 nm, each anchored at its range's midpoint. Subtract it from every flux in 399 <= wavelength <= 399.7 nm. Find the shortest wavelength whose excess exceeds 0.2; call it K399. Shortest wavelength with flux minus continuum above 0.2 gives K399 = 399.20 nm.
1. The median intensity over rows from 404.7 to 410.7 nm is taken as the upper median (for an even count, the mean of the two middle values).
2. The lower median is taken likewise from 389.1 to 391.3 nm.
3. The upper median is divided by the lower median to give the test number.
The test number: 0.93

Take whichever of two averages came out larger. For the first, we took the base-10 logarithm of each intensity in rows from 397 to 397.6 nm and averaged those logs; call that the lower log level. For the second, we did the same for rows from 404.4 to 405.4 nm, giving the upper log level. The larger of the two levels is 1.064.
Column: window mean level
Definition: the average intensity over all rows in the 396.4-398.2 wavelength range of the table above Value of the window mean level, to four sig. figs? 12.05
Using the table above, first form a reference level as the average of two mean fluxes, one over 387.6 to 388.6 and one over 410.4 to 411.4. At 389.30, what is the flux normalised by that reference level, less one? 0.13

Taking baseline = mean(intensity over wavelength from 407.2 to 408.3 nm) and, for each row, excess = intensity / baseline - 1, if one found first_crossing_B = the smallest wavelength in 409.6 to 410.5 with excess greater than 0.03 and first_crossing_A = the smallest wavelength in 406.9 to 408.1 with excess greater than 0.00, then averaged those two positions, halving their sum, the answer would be 408.50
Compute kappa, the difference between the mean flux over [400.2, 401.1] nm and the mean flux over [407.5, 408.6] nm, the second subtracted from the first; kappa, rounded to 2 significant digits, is 0.42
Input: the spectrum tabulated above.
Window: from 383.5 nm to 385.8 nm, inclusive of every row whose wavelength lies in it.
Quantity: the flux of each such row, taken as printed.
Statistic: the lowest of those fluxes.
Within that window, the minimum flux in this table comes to 10.9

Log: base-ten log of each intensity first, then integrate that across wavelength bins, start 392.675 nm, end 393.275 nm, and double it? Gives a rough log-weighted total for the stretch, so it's 1.302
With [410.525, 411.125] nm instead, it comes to 1.258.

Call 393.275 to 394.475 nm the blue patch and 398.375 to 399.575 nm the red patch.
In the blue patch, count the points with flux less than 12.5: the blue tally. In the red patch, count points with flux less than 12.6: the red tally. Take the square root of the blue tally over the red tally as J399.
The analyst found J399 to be 0.87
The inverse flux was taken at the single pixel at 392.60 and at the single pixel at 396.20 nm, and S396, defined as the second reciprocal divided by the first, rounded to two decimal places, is 0.90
